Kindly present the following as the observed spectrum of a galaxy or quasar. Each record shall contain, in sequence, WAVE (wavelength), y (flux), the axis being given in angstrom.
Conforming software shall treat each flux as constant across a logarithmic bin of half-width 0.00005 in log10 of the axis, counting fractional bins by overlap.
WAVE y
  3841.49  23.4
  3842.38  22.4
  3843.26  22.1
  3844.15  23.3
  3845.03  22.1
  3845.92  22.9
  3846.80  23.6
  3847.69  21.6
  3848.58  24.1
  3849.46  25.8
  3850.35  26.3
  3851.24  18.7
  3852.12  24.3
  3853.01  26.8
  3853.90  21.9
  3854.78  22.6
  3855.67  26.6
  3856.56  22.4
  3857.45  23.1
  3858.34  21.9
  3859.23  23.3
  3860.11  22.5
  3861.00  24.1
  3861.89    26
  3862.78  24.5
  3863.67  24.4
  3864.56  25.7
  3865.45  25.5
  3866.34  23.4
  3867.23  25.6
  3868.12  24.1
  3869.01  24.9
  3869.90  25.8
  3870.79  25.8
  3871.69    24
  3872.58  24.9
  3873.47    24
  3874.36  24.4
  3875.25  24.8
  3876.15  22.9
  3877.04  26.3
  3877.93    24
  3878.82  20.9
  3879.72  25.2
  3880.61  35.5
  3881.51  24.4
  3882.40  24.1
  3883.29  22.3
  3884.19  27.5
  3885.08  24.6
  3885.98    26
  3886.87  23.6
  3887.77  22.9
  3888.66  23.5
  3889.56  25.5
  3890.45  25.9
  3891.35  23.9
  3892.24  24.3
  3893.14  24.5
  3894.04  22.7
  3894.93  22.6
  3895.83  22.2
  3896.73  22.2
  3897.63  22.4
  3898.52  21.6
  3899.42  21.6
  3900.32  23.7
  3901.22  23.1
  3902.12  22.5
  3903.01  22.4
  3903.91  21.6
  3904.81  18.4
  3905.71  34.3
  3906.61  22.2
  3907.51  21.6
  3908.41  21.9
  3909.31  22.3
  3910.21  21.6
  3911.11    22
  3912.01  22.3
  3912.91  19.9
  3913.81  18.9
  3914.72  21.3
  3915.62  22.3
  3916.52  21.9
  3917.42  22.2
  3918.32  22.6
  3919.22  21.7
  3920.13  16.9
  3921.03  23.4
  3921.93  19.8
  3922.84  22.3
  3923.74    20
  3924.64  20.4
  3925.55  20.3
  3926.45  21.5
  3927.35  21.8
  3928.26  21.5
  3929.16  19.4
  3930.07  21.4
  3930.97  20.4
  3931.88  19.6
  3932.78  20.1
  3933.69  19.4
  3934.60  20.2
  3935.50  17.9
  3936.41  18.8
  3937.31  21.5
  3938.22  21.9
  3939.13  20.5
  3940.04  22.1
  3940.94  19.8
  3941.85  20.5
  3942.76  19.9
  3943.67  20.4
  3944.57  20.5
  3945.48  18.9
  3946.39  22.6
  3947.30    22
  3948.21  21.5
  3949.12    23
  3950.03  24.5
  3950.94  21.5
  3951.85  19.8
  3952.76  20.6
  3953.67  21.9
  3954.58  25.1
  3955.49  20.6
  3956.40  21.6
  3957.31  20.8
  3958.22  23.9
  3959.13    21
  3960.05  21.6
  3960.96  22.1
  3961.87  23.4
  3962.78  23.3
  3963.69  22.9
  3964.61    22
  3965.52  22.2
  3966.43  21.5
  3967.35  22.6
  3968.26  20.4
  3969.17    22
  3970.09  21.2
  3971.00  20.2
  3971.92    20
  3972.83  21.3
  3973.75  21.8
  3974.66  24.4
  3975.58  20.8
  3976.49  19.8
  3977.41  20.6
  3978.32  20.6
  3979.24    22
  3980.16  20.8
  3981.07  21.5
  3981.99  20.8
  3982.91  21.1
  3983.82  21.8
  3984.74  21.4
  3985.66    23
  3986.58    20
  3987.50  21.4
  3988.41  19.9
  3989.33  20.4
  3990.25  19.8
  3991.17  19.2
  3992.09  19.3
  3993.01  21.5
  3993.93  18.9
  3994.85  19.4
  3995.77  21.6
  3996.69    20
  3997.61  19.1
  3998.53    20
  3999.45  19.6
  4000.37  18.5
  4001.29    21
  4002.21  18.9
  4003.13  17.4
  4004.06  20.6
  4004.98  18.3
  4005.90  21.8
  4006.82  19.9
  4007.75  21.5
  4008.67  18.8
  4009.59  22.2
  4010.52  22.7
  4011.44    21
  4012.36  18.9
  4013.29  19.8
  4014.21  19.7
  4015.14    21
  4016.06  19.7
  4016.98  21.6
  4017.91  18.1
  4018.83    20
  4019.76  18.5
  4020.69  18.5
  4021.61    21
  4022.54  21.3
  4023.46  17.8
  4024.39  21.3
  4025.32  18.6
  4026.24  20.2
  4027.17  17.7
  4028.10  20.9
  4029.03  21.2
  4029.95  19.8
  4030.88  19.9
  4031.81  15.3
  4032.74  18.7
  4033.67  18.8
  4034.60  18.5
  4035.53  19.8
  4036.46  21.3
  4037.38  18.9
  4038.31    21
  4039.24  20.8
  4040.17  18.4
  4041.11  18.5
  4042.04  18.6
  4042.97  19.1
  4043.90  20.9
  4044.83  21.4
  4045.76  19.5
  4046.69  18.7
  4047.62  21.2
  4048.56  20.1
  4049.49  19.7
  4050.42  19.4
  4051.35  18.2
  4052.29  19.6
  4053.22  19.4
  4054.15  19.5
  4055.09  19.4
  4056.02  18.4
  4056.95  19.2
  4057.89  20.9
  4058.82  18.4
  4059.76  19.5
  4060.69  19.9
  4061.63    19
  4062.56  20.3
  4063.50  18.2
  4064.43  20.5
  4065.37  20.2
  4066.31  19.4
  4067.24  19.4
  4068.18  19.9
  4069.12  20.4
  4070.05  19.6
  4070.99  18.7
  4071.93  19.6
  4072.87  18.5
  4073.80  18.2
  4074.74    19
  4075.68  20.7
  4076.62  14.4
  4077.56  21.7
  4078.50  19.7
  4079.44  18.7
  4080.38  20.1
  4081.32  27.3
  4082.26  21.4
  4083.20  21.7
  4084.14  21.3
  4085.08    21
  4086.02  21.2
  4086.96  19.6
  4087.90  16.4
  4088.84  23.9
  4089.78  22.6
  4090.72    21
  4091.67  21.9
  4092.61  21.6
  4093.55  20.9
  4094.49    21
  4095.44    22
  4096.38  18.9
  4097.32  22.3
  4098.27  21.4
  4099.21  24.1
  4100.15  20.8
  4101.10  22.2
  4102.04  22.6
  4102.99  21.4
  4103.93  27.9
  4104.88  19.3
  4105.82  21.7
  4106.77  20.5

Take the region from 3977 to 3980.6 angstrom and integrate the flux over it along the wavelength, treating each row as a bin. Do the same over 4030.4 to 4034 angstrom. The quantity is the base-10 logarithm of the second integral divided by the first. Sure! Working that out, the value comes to -0.06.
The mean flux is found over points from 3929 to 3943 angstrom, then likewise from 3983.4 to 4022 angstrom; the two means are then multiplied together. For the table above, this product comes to 407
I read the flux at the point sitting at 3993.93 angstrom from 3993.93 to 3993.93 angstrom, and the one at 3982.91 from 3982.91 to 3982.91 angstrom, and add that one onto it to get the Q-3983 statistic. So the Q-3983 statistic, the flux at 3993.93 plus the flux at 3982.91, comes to 40.0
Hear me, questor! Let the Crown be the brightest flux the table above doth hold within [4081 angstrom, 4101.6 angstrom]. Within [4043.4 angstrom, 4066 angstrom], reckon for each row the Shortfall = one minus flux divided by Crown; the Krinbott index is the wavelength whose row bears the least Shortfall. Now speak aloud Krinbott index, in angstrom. 4044.83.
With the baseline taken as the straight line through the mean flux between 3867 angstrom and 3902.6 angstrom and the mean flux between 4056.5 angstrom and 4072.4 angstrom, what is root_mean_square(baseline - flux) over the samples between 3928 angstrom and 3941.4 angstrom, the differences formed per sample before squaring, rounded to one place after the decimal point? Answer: 2.9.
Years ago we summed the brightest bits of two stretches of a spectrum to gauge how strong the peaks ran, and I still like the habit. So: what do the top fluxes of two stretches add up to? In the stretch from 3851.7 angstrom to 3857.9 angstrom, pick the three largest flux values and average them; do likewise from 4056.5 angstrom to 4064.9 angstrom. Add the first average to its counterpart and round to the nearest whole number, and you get 46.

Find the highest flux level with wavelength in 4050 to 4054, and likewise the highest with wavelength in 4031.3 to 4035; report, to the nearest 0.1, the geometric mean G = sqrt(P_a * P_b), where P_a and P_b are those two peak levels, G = 19.2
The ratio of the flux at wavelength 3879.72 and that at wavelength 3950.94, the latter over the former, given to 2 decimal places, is 0.85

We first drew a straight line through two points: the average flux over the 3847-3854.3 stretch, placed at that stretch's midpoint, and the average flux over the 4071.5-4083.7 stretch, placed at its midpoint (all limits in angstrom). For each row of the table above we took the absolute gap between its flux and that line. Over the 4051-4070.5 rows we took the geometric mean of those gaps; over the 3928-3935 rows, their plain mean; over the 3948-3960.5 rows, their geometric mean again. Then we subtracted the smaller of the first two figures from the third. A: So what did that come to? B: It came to 0.3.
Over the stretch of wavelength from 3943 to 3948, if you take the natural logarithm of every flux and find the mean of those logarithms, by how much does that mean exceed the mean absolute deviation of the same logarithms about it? 2.983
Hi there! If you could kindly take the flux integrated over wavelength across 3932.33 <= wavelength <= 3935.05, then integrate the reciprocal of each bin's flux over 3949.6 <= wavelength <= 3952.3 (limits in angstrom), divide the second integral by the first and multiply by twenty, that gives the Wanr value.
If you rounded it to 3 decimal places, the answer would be 0.046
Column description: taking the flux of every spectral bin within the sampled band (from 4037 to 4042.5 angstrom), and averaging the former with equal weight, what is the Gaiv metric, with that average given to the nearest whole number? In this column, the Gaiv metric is 19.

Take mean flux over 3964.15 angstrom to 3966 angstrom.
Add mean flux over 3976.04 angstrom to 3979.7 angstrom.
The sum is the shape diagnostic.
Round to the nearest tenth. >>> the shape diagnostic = 42.9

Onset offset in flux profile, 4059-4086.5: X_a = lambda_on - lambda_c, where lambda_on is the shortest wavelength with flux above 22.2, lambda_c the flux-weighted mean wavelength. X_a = 8.2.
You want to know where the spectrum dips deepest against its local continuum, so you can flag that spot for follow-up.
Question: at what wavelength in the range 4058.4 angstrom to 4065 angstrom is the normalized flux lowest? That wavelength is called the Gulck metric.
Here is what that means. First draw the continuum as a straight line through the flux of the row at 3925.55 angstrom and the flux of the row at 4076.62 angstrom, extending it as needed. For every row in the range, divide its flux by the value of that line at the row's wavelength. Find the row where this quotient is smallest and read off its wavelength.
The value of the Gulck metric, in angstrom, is 4058.82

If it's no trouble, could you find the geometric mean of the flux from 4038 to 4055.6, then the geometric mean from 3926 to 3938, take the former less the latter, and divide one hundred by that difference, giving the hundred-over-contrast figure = -165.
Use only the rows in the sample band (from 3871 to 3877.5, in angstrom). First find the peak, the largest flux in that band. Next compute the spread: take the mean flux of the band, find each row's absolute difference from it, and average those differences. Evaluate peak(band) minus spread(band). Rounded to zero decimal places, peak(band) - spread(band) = 26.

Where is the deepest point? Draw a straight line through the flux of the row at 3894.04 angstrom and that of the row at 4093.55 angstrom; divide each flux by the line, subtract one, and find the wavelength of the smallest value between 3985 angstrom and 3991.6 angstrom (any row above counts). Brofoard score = 3991.17 angstrom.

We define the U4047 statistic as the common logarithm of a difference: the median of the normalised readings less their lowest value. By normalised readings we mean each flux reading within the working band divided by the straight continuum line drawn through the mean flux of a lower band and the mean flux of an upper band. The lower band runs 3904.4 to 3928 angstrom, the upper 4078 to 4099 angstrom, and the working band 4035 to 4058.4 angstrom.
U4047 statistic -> -1.2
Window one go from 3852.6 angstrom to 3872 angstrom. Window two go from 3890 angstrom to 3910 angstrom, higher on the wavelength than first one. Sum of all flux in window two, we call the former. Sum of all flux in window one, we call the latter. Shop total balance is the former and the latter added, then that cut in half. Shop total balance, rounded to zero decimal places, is 521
